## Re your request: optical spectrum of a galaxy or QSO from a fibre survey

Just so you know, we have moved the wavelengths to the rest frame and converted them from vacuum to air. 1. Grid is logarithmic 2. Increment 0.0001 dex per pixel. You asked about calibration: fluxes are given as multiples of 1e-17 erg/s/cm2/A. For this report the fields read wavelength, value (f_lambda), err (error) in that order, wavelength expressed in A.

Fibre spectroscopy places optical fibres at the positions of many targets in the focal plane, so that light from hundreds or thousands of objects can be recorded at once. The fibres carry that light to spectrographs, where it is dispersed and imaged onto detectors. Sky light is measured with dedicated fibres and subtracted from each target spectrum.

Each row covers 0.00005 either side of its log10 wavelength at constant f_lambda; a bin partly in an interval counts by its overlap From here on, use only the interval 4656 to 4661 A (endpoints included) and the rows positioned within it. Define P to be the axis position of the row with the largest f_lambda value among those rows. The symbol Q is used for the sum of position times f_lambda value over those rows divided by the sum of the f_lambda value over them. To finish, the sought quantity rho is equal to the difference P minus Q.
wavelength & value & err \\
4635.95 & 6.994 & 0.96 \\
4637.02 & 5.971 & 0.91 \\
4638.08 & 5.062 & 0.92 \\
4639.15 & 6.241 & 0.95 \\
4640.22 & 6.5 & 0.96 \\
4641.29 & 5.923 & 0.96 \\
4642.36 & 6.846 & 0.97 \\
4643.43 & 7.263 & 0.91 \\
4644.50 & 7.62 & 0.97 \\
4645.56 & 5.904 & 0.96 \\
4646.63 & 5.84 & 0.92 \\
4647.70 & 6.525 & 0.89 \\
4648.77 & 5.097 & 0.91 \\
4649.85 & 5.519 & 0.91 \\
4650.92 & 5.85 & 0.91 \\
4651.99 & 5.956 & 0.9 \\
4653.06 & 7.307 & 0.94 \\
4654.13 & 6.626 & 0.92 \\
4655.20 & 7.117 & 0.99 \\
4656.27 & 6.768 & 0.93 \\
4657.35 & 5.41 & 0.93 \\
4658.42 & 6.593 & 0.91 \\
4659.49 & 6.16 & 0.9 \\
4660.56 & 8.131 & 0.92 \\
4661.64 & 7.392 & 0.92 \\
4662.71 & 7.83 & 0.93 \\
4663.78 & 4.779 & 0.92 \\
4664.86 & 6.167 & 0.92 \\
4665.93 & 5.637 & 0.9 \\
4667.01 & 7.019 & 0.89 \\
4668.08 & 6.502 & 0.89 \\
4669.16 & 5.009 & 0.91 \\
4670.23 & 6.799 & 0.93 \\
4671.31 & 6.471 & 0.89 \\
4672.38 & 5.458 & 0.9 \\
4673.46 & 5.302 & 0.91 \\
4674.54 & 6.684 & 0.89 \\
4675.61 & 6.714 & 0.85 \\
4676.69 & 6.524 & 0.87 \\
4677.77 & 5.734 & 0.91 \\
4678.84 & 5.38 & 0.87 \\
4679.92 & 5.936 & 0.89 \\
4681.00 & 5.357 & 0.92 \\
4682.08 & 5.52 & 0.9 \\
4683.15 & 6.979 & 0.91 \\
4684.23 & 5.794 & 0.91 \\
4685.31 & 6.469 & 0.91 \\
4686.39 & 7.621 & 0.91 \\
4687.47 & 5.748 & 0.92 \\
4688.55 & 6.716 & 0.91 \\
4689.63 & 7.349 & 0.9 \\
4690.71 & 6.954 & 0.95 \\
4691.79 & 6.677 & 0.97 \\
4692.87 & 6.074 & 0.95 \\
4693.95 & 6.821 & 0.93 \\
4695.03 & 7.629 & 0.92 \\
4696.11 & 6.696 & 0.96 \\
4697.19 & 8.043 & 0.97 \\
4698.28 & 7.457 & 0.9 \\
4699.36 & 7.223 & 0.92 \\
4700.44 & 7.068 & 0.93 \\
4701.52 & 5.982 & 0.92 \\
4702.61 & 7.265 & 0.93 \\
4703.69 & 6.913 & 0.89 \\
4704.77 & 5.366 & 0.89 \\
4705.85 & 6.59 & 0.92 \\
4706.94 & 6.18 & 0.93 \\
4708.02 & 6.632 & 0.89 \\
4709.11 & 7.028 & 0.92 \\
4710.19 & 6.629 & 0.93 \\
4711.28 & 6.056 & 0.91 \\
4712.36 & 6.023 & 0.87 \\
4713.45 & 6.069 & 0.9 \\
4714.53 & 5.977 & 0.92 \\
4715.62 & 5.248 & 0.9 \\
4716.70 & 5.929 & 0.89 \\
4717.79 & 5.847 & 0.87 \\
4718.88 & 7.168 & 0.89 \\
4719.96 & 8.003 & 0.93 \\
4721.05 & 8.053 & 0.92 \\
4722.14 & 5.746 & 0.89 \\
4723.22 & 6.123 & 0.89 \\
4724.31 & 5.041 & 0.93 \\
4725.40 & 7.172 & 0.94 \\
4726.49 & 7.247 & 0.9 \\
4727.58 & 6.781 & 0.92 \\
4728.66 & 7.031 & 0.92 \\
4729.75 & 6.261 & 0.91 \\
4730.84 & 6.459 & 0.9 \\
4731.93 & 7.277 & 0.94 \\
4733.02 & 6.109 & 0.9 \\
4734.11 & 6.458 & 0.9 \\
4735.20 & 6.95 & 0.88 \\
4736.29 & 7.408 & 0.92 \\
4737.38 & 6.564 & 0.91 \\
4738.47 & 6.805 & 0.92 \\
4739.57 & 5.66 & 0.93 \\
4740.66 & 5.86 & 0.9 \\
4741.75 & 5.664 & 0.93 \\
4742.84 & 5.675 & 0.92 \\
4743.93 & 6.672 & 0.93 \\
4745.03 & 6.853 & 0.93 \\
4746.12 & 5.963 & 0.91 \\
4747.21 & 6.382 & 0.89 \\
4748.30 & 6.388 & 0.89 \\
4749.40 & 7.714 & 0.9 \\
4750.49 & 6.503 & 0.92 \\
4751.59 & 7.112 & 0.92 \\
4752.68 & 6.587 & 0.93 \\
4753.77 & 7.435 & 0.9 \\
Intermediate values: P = 4660.56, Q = 4658.5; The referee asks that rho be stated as 2.0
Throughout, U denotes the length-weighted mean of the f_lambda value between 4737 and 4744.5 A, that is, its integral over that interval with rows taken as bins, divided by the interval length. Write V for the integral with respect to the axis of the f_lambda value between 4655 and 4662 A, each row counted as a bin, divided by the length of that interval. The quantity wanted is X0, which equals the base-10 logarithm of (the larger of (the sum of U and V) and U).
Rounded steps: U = 6.1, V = 6.76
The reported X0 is 1.11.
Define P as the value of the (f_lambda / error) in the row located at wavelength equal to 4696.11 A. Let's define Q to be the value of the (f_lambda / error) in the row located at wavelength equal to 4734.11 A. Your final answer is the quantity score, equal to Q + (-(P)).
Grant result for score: 0.2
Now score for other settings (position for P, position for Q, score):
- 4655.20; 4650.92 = -0.8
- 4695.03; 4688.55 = -0.9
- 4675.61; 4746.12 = -1.3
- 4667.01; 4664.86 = -1.2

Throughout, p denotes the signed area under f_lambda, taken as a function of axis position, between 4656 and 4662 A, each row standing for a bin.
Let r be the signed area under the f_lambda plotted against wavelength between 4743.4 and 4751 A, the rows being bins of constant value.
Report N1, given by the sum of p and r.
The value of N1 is 91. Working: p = 40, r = 50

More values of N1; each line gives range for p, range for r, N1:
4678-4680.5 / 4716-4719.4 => 35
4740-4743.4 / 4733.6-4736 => 36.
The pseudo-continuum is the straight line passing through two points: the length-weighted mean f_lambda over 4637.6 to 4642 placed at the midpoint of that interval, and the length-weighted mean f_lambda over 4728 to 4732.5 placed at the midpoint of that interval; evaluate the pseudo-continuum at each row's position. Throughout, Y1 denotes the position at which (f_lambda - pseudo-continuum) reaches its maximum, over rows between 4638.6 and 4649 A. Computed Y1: 4644.50 A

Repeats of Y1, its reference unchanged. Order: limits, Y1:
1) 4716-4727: 4721.05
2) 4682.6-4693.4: 4686.39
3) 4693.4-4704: 4697.19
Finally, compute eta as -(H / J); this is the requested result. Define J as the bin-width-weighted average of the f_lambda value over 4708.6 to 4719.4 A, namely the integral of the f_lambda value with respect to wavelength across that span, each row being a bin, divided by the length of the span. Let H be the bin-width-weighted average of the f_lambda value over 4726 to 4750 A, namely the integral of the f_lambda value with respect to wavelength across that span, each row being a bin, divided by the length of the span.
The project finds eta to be -1.06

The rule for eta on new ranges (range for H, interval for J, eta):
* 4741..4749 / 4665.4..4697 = -0.98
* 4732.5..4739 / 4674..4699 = -1.02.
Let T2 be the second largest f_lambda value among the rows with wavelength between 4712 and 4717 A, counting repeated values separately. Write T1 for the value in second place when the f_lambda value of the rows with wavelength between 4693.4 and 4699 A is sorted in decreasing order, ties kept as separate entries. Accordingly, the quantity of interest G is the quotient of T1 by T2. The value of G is 1.27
